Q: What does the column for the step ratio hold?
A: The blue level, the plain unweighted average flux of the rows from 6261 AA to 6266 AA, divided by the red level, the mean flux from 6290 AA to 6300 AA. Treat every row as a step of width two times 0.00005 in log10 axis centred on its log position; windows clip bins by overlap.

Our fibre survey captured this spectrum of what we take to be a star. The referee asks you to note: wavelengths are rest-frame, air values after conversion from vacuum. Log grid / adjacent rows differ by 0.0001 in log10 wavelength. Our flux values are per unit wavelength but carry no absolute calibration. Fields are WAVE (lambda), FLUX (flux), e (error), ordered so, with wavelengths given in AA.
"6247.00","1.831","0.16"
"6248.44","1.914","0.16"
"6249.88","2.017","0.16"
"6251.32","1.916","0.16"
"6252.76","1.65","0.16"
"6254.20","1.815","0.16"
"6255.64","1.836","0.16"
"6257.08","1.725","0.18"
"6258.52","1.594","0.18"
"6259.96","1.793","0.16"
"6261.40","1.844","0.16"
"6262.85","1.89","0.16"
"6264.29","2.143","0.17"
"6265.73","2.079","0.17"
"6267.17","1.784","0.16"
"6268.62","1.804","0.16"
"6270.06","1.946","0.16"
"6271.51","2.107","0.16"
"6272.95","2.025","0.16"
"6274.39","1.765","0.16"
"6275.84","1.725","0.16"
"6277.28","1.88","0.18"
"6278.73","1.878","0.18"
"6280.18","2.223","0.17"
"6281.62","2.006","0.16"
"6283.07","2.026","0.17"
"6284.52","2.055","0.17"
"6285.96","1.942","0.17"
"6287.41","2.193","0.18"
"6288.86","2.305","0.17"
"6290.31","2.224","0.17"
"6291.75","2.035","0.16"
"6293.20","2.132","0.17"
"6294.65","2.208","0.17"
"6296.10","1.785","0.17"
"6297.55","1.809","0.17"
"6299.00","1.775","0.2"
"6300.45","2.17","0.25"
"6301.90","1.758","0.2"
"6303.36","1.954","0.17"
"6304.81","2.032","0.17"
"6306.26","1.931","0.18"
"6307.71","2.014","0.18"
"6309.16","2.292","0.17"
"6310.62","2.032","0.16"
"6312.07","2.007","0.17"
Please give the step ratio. 1.00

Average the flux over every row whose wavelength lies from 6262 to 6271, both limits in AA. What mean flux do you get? 1.94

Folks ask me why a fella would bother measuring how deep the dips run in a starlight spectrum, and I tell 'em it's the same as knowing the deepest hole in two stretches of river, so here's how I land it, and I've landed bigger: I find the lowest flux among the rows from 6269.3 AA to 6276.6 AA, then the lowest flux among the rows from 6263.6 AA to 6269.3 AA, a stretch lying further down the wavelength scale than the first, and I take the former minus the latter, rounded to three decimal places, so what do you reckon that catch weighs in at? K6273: -0.059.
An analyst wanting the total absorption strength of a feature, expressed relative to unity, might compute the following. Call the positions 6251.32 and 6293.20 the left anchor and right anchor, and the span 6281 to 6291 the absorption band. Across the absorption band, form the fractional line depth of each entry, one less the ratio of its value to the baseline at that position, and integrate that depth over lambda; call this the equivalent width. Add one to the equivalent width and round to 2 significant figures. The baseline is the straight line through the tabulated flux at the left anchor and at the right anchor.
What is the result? 0.94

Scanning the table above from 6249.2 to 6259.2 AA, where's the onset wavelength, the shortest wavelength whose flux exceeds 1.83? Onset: 6249.88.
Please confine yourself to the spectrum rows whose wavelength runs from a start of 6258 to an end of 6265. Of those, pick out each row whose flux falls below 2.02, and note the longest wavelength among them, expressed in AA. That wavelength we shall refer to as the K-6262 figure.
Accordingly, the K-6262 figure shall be 6262.85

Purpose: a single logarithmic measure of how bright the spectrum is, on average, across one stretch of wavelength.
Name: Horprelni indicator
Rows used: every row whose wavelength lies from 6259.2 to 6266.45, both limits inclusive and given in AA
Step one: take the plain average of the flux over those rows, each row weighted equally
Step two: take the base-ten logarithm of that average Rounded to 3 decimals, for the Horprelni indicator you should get 0.290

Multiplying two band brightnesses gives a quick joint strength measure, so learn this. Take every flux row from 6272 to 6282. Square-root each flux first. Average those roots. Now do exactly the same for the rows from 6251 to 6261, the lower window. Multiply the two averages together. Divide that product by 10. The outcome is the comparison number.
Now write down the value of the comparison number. 0.184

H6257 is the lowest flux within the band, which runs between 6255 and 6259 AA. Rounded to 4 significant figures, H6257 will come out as 1.594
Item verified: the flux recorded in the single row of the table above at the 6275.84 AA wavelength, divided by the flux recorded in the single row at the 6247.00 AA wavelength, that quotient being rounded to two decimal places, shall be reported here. 0.94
